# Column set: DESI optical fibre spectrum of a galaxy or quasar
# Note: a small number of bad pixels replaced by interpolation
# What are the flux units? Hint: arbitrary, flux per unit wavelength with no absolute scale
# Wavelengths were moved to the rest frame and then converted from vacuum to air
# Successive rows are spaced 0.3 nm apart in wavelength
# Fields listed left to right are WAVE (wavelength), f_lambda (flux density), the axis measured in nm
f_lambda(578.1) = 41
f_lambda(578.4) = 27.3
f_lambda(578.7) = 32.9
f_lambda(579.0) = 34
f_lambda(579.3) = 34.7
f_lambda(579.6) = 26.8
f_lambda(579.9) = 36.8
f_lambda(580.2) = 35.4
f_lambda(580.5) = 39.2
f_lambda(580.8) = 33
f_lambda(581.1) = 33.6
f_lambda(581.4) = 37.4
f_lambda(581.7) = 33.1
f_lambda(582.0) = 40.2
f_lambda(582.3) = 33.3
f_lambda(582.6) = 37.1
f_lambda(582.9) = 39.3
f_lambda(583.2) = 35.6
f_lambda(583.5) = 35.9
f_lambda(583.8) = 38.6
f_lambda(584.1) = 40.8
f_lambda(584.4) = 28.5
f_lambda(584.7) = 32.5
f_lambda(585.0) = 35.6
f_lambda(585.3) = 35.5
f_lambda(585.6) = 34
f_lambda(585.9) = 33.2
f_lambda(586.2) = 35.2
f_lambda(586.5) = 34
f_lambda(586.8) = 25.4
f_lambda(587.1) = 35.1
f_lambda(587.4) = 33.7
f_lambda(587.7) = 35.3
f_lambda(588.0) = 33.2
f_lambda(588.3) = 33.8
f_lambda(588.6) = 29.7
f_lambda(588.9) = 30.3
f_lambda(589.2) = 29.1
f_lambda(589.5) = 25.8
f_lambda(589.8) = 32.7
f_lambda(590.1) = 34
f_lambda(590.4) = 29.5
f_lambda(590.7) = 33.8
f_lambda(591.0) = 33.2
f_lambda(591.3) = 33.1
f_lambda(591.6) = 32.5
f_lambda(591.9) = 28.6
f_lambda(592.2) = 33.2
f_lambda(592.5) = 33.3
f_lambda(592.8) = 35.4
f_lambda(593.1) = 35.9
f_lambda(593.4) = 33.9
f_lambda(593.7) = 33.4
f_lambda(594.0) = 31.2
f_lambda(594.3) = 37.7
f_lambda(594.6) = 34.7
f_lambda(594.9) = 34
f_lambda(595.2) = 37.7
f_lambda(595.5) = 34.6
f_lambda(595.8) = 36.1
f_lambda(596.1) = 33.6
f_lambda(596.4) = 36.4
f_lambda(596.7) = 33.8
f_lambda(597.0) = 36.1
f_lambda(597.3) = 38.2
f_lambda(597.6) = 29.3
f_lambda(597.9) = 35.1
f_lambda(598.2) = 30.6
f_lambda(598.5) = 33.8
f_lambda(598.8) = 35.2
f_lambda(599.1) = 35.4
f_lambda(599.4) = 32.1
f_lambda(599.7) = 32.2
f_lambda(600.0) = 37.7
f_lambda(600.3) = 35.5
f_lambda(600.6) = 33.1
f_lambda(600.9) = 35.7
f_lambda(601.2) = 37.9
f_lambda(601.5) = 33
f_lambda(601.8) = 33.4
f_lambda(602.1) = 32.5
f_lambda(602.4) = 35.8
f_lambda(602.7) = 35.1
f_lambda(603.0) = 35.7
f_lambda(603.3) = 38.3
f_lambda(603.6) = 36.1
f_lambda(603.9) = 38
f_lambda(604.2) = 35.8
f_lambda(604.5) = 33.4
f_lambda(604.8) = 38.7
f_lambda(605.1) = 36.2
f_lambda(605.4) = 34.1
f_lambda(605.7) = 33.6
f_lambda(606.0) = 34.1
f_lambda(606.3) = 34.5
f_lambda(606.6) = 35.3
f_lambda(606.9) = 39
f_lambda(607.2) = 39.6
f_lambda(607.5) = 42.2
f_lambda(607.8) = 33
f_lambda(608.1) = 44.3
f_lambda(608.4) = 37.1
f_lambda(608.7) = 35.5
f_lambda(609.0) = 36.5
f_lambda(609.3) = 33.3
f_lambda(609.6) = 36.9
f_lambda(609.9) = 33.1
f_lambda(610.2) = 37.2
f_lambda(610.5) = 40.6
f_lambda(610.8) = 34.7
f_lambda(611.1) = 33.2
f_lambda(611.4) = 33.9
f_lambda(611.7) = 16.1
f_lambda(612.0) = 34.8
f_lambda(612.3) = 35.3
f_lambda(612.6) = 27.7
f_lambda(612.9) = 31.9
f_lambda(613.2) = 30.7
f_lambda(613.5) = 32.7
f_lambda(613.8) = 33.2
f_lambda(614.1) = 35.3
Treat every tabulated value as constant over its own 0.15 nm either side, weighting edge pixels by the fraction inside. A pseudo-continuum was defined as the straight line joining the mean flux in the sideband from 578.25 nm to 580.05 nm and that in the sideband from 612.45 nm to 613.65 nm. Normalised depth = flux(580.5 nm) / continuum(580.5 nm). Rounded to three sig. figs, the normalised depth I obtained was 1.22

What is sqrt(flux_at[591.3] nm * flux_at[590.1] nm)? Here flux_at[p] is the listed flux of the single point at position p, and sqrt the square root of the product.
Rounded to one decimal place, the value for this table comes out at 33.5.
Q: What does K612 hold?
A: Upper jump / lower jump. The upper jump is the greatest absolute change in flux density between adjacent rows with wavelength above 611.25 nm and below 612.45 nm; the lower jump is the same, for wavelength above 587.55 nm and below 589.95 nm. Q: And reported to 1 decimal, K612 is 2.7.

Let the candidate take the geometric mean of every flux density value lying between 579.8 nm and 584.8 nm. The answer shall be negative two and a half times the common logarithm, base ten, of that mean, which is -3.88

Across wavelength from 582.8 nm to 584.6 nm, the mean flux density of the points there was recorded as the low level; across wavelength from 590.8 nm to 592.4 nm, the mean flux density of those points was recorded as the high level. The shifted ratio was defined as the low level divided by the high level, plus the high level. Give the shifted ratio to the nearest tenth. 33.3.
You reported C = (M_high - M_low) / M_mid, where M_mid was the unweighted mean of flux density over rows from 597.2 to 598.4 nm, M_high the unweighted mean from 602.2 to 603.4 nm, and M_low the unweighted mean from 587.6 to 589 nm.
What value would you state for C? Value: 0.11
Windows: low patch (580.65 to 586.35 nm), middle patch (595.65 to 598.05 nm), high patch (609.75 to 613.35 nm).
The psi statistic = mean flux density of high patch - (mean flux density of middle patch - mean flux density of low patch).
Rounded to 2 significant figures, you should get 33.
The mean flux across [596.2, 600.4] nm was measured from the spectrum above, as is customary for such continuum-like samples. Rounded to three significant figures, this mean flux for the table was 34.4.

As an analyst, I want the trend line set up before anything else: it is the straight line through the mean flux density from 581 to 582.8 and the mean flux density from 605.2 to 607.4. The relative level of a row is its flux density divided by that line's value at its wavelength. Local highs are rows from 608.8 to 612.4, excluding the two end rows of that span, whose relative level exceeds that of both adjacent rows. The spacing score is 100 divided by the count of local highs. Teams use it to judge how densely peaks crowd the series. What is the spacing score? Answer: 33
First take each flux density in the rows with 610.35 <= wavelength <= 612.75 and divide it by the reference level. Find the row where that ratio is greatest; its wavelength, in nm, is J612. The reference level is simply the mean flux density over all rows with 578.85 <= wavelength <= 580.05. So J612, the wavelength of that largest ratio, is 610.5 nm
